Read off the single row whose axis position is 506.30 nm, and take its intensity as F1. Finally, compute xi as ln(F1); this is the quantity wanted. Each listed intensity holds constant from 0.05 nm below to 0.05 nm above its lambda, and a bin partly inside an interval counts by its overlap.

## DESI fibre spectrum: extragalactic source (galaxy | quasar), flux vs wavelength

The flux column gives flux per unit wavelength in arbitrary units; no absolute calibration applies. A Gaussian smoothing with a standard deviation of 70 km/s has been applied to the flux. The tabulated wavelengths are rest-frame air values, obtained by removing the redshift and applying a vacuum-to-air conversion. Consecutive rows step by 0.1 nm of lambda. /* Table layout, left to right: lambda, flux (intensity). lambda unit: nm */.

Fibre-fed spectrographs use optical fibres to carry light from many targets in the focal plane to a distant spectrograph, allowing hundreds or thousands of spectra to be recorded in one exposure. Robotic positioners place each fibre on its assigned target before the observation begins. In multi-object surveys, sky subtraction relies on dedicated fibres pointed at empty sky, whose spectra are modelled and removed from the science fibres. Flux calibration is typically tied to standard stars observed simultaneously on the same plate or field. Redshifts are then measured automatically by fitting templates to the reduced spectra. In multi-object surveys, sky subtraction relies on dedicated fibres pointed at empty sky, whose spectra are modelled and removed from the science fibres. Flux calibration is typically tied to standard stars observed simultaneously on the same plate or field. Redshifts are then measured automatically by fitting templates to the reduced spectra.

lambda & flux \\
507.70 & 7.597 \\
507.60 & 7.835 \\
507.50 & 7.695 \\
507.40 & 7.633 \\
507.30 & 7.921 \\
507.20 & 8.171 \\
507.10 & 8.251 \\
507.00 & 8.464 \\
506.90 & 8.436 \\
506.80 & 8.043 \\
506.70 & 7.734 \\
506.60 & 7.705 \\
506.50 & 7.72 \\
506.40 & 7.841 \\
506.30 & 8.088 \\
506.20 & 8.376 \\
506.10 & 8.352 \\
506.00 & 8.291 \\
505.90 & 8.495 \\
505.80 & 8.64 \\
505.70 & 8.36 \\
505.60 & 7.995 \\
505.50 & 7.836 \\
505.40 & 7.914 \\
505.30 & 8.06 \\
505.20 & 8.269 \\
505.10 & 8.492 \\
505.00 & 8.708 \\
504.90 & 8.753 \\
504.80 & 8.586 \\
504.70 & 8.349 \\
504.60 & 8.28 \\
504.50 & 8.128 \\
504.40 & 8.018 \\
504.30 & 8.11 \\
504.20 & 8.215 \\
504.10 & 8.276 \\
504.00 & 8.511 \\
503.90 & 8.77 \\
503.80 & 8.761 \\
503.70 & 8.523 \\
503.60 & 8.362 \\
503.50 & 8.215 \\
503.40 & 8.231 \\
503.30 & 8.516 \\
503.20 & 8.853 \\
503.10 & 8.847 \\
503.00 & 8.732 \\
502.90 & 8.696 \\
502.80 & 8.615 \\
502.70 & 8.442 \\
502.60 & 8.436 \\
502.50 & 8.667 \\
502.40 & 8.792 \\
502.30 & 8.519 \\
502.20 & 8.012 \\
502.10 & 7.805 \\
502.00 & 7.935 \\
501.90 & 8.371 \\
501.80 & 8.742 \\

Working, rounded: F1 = 8.088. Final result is 2.09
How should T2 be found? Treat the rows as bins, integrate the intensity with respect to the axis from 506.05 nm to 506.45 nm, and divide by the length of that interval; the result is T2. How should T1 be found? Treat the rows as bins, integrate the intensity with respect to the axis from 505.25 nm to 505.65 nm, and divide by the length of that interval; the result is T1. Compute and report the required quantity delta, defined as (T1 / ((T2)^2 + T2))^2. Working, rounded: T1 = 7.95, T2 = 8.16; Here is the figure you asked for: 0.0113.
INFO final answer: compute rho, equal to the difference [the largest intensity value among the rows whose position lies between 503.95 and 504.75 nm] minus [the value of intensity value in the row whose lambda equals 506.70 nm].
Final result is 0.78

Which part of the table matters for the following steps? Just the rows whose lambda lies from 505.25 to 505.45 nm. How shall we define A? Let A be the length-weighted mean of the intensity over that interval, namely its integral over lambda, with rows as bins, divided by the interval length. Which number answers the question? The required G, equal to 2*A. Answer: 16.0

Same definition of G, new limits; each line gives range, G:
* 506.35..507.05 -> 16.0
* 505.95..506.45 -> 16.4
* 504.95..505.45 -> 16.6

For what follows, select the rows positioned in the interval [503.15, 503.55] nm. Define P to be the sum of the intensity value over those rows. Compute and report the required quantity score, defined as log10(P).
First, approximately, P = 34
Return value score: 1.53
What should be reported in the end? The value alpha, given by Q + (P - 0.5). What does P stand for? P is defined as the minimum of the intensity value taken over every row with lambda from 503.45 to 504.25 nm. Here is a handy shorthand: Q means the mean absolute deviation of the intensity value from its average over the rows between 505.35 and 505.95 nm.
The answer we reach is 8.01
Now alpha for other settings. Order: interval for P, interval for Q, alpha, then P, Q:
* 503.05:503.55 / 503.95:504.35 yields 7.83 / 8.215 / 0.12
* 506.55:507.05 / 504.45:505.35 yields 7.41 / 7.705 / 0.21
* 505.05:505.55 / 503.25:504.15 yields 7.51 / 7.836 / 0.17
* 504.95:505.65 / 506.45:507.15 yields 7.62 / 7.836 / 0.29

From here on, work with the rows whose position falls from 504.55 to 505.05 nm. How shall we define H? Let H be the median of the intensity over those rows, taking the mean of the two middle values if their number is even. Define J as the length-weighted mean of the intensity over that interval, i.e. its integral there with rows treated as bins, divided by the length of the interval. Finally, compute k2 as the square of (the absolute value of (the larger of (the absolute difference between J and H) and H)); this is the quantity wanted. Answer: 74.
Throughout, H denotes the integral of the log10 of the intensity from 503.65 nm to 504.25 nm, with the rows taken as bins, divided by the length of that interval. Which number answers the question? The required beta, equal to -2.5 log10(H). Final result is 0.079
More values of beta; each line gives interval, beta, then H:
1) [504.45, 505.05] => 0.082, 0.928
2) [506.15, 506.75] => 0.117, 0.898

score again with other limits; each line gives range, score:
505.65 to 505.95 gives 1.41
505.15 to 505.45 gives 1.38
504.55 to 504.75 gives 1.22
